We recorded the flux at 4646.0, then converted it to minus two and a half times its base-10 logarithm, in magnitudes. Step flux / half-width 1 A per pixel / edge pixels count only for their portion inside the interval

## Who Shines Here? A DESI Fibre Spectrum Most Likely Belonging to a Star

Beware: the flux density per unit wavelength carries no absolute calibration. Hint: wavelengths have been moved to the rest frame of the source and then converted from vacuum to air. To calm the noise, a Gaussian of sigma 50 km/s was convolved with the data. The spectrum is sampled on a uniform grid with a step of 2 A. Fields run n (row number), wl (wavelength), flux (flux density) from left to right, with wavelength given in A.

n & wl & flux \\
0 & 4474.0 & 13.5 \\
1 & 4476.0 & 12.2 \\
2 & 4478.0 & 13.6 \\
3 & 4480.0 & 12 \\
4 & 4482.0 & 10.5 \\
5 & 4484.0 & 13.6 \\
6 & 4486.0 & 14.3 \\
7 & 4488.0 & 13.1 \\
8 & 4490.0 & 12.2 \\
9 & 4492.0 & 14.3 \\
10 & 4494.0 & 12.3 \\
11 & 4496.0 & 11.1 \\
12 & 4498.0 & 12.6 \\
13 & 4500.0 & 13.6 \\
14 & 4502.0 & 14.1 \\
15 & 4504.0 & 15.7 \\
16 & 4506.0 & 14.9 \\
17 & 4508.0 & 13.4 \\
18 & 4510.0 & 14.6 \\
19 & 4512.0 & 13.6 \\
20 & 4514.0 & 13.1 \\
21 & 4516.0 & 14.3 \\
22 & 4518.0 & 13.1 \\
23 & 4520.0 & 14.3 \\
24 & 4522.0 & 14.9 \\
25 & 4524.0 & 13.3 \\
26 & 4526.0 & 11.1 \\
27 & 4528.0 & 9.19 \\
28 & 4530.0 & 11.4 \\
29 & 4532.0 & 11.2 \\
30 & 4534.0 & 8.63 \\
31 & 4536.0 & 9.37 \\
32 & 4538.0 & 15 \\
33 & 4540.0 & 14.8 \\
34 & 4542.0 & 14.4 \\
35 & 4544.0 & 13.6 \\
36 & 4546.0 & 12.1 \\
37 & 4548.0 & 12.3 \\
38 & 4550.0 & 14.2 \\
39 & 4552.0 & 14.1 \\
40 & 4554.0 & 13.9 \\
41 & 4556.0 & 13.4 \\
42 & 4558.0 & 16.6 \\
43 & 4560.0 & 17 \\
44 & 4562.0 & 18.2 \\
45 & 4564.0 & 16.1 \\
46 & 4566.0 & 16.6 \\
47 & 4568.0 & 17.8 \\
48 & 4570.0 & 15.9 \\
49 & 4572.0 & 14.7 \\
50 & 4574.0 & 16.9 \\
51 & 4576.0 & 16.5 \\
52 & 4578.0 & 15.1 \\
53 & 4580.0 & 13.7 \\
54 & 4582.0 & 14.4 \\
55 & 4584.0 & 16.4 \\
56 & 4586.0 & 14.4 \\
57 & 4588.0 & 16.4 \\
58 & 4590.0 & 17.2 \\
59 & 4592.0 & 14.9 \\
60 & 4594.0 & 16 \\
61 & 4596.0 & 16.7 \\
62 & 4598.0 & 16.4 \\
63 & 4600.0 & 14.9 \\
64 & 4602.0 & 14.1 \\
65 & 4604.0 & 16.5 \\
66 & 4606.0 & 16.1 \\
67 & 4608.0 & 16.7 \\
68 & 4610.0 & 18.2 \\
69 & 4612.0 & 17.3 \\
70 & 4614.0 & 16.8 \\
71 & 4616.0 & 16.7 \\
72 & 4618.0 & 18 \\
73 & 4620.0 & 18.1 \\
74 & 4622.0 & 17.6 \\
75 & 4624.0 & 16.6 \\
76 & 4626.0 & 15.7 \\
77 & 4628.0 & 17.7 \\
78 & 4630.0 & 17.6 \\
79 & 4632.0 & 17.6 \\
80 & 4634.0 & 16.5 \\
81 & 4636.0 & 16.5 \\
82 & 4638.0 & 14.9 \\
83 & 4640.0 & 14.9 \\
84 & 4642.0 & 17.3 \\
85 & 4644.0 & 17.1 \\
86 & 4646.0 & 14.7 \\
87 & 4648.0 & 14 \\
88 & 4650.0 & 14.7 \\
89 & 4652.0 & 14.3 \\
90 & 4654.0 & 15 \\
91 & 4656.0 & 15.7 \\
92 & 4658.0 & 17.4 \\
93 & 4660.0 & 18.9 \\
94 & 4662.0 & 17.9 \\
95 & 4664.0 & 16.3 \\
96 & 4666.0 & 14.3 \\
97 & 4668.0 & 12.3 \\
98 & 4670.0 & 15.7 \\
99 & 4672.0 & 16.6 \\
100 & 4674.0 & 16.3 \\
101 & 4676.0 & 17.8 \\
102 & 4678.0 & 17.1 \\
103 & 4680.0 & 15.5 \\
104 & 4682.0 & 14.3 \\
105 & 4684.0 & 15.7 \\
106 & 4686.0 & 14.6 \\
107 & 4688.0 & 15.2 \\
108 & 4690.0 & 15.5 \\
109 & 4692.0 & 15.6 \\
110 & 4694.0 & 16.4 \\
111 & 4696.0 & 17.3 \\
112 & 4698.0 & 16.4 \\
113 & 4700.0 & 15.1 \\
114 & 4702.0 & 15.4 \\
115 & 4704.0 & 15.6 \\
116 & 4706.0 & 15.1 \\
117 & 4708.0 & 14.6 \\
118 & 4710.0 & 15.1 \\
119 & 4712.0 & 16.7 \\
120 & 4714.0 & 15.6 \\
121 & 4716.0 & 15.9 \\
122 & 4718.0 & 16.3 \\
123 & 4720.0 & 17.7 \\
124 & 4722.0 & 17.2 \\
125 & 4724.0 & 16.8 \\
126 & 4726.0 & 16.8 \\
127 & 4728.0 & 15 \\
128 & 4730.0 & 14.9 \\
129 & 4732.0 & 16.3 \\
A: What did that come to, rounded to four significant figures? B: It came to -2.918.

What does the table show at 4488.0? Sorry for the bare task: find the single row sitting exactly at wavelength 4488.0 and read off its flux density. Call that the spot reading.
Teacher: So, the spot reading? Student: 13.1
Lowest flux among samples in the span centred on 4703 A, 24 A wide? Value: 14.6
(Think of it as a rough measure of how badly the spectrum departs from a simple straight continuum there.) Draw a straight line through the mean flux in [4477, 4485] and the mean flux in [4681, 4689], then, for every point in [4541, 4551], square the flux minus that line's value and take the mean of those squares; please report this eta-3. 0.9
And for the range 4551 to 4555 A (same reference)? 0.5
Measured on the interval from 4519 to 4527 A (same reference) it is 2.4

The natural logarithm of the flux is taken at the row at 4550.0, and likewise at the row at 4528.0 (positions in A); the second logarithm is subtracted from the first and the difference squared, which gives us 0.189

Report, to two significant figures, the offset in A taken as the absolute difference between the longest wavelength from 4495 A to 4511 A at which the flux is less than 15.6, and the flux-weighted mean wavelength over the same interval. 6.7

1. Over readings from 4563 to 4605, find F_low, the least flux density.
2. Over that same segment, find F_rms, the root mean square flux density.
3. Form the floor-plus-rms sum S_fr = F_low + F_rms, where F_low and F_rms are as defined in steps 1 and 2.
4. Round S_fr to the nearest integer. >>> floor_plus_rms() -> 30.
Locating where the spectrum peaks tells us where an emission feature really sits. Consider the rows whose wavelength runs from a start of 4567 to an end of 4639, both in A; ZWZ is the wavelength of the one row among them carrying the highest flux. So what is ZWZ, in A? 4610.0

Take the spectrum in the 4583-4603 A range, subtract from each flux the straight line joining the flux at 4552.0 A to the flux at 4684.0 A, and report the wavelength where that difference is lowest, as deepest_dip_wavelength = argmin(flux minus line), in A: 4602.0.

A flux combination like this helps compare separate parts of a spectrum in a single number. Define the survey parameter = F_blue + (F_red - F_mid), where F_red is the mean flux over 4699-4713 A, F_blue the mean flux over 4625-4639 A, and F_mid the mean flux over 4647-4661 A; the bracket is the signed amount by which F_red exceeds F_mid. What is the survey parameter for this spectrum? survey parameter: 16.3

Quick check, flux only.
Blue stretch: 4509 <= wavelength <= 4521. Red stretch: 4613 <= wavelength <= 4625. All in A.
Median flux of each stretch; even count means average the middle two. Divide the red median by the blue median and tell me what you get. 1.23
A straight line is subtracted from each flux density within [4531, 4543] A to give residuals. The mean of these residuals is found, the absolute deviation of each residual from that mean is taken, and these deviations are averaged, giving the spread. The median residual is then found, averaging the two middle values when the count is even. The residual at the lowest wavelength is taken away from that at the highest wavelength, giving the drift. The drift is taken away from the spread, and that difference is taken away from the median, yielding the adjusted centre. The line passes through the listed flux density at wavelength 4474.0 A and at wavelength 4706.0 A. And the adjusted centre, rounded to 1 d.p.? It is -0.5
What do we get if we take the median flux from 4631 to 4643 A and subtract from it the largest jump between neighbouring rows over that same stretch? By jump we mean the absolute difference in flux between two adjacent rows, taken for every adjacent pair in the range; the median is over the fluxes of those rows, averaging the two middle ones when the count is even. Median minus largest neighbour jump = 14.1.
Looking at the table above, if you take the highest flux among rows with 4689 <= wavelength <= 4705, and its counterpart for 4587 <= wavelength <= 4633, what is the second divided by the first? 1.05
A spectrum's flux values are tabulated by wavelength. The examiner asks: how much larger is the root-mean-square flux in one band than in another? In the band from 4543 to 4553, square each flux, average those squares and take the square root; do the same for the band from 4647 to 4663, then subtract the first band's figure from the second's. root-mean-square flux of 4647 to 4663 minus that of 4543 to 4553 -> 2.8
